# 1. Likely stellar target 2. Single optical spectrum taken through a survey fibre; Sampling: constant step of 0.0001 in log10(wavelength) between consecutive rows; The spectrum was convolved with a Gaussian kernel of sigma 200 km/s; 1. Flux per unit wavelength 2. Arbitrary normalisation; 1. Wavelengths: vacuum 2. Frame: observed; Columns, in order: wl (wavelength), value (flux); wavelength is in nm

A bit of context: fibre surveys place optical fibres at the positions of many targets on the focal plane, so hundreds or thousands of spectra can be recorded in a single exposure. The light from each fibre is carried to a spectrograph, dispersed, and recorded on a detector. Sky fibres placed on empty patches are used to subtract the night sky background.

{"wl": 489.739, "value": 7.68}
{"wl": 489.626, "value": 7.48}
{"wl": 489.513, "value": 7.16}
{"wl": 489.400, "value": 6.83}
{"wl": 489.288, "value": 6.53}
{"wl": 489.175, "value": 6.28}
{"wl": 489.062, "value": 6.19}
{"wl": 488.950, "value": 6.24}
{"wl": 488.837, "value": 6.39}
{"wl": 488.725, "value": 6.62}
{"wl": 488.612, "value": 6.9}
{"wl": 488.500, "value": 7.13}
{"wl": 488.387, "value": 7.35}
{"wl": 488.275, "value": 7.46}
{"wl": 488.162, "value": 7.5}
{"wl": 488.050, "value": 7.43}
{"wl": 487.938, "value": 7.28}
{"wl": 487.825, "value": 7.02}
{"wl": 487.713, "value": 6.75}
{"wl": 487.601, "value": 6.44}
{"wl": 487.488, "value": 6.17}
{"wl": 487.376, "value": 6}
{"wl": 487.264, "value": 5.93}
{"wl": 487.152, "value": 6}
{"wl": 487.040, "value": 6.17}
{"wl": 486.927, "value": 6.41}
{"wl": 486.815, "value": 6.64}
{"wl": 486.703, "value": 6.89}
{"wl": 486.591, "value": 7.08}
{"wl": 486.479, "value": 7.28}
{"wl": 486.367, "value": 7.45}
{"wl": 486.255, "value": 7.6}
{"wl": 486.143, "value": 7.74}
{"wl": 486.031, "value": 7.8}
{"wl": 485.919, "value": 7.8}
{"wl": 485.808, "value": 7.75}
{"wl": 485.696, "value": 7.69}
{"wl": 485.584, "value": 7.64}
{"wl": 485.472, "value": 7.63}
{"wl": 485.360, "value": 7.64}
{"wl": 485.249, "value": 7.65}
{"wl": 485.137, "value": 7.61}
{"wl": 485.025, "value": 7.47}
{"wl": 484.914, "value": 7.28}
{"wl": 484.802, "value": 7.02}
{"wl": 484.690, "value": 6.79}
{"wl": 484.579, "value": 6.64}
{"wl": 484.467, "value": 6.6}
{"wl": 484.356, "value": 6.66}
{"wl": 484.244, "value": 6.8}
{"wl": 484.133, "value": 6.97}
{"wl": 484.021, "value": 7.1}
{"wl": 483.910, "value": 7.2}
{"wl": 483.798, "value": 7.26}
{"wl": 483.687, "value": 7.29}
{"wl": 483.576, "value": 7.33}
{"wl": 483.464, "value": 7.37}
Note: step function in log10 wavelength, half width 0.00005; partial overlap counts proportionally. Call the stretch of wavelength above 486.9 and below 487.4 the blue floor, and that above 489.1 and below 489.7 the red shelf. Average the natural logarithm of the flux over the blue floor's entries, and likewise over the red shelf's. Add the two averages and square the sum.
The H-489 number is 13.9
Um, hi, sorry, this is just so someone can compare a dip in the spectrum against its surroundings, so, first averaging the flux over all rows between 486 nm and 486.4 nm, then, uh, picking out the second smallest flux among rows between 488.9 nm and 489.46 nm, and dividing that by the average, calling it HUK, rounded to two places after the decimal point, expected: 0.82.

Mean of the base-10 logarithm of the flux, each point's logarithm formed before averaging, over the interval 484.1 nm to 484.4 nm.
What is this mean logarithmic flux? 0.833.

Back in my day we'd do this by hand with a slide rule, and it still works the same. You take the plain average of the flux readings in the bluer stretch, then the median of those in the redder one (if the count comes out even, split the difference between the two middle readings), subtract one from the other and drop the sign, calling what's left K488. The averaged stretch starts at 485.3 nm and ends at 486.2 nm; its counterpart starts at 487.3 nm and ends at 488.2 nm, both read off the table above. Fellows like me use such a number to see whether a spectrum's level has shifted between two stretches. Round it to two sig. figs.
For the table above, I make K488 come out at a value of 0.83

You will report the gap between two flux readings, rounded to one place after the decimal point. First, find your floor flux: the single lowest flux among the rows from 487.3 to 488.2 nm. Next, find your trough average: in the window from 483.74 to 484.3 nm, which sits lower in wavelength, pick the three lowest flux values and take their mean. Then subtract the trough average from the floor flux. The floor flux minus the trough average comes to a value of -1.0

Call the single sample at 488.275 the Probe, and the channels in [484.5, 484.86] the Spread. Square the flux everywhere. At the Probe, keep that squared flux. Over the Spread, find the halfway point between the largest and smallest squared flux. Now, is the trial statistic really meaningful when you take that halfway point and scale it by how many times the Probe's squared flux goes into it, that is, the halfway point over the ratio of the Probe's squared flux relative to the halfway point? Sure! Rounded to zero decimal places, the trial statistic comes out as 39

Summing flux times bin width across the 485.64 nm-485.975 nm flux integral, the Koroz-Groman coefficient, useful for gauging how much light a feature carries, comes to 2.60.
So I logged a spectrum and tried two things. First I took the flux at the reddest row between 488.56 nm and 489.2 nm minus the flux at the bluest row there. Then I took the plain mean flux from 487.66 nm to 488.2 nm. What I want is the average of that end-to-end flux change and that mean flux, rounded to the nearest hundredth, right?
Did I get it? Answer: 3.29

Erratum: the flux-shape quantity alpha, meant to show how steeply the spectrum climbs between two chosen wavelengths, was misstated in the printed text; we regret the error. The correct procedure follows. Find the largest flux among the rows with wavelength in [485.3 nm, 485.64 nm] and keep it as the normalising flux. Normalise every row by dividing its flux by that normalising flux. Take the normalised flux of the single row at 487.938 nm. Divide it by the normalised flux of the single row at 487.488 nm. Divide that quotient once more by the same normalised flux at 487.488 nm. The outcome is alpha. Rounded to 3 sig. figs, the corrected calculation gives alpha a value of 1.46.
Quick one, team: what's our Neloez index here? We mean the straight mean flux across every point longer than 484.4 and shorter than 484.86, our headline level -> 6.76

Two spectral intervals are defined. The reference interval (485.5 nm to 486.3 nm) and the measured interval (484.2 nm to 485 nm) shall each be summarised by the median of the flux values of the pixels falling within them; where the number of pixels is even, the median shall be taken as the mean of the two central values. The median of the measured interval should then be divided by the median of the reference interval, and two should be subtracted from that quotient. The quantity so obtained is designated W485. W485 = -1.12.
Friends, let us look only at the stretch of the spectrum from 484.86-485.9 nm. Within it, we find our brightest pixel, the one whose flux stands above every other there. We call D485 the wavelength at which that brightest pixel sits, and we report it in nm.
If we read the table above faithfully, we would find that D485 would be 485.808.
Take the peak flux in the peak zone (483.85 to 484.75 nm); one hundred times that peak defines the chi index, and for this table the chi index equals 720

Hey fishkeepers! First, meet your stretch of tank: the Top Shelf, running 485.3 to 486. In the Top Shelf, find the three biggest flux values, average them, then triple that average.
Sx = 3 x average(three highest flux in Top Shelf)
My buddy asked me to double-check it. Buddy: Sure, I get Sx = 23.2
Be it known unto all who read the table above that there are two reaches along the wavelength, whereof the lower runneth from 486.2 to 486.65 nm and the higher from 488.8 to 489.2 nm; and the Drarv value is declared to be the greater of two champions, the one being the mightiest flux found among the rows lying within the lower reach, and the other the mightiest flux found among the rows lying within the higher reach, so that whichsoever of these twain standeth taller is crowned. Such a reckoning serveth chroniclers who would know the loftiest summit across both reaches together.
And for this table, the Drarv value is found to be 7.60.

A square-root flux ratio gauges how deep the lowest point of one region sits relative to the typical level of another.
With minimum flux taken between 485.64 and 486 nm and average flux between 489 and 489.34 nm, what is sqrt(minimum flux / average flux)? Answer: 1.10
